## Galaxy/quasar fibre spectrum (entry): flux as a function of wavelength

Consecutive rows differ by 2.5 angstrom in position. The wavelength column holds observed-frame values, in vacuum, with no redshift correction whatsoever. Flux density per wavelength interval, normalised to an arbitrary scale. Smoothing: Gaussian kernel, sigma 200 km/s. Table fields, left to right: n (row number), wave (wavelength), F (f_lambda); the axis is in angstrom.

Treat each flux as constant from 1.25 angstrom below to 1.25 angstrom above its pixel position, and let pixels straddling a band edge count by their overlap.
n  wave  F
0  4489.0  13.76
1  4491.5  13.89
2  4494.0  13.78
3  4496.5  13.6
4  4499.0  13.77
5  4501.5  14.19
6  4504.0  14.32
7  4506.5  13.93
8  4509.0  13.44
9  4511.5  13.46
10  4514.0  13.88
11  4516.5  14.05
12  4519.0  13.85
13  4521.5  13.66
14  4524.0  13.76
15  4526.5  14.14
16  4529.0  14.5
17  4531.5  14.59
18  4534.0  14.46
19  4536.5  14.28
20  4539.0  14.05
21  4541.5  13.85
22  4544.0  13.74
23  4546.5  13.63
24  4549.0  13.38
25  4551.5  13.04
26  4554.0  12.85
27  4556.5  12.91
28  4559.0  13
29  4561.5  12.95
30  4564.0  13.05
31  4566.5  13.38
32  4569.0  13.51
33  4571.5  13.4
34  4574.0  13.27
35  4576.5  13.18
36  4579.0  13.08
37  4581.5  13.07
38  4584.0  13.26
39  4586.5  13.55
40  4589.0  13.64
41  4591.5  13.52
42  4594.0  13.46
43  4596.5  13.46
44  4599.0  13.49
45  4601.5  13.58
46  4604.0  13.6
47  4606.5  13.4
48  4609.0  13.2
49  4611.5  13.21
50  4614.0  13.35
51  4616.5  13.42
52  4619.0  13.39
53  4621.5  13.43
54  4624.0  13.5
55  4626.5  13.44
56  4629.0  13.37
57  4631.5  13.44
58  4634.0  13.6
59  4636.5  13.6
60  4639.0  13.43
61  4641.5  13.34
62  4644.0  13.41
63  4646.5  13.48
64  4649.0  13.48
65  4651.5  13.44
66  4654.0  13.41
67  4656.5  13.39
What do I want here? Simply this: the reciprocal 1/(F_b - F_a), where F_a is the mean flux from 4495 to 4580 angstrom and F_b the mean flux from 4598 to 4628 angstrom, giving -4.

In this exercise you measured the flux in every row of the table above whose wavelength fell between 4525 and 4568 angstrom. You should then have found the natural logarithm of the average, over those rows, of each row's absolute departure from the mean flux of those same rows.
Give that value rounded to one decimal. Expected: -0.6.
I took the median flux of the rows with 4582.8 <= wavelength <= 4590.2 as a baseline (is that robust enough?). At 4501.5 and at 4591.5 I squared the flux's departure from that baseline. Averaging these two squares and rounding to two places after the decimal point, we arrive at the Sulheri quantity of 0.21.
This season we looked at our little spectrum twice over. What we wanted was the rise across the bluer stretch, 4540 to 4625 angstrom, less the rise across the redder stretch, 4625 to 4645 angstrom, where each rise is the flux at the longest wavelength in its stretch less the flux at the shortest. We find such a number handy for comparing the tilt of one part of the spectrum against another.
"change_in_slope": -0.32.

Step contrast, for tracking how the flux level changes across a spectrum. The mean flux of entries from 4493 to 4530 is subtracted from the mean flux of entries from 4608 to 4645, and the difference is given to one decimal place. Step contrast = -0.5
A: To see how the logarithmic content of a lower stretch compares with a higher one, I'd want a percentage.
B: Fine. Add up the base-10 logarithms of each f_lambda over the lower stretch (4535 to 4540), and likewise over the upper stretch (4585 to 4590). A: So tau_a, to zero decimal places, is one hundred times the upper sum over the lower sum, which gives 98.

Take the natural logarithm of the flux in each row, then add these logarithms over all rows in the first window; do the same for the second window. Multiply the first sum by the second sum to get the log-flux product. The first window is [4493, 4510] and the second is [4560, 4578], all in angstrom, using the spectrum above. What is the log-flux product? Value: 333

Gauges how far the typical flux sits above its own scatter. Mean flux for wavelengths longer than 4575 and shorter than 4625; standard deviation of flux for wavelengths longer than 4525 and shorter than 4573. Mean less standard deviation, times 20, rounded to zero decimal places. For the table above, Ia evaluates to 256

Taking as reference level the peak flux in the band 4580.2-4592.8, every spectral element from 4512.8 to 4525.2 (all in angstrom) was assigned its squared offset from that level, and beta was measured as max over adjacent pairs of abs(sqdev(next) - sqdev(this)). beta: 0.12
